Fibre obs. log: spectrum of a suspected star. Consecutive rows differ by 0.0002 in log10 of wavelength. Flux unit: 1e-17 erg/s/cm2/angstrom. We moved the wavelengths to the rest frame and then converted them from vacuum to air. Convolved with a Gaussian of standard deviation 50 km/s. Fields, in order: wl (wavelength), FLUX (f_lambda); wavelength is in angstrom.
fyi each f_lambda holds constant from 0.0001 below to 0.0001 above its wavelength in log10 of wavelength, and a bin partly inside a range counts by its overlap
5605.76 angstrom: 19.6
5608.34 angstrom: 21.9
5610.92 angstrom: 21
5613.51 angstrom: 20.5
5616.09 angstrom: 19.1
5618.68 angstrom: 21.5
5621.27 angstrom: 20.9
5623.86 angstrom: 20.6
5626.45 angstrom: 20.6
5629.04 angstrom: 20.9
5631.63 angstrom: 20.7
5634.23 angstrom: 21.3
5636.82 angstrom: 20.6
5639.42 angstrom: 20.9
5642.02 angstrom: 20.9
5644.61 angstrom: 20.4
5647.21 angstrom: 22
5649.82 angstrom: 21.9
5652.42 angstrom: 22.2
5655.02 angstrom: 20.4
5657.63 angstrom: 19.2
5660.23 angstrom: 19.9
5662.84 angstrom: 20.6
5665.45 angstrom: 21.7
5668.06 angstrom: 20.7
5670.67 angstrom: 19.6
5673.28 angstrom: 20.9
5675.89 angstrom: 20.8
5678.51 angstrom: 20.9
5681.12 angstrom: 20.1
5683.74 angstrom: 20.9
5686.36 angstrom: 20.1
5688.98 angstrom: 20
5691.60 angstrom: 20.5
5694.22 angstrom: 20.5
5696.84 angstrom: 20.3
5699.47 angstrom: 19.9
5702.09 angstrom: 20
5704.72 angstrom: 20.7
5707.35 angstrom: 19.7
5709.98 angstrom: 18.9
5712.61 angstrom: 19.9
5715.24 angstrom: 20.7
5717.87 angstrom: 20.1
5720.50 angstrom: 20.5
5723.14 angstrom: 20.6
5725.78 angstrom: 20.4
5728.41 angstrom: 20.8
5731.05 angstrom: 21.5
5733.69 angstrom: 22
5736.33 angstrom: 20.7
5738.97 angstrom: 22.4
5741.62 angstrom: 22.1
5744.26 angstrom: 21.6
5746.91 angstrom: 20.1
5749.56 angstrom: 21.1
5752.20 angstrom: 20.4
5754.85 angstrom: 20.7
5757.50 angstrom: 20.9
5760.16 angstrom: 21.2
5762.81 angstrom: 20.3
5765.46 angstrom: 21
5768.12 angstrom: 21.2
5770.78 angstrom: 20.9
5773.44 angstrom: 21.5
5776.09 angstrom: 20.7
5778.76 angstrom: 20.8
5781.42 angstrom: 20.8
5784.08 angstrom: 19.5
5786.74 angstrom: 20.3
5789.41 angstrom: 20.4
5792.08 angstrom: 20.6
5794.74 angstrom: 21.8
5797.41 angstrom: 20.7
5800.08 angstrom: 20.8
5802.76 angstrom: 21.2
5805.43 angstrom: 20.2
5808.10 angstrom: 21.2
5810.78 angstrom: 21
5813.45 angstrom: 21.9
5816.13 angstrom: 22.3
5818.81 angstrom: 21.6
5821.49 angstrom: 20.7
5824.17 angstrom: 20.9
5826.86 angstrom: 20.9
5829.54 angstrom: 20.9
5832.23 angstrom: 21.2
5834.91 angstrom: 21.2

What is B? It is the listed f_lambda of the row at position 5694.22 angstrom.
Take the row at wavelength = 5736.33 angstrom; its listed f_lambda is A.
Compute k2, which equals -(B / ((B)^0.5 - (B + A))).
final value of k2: 0.559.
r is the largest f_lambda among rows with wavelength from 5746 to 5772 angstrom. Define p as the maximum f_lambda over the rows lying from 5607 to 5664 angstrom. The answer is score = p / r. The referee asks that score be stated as 1.047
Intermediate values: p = 22.2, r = 21.2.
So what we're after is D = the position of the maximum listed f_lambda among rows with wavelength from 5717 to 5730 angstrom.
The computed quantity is 5728.41 angstrom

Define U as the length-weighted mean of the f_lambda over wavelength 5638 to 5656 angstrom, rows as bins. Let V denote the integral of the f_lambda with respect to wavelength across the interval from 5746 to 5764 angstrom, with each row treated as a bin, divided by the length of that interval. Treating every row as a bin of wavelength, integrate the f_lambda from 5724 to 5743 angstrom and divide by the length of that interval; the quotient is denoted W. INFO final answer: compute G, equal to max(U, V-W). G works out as 21.25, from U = 21.3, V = 20.69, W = 21.4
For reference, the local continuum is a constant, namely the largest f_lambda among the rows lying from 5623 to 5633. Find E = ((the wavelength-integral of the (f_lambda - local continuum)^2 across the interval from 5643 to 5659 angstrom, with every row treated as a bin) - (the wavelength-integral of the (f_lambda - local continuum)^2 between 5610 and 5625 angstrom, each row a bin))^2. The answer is 83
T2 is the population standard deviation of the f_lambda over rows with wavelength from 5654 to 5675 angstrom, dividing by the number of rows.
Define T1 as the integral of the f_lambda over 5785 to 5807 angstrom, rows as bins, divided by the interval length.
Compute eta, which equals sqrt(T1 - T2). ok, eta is 4.47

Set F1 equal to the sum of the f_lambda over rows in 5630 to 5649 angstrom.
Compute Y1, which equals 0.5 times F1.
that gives 73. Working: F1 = 147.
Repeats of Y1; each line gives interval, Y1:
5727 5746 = 76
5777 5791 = 51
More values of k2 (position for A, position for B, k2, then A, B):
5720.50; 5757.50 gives 0.567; 20.5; 20.9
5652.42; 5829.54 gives 0.542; 22.2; 20.9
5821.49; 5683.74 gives 0.564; 20.7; 20.9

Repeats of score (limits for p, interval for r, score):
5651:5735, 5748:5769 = 1.047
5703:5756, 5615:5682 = 1.009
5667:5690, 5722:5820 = 0.933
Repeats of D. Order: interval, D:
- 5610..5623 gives 5618.68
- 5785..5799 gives 5794.74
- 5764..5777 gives 5773.44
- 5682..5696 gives 5683.74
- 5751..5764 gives 5760.16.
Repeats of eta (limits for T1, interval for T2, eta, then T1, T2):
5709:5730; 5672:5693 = 4.46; 20.3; 0.38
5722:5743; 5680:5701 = 4.58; 21.3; 0.31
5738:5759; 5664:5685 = 4.53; 21.1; 0.58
